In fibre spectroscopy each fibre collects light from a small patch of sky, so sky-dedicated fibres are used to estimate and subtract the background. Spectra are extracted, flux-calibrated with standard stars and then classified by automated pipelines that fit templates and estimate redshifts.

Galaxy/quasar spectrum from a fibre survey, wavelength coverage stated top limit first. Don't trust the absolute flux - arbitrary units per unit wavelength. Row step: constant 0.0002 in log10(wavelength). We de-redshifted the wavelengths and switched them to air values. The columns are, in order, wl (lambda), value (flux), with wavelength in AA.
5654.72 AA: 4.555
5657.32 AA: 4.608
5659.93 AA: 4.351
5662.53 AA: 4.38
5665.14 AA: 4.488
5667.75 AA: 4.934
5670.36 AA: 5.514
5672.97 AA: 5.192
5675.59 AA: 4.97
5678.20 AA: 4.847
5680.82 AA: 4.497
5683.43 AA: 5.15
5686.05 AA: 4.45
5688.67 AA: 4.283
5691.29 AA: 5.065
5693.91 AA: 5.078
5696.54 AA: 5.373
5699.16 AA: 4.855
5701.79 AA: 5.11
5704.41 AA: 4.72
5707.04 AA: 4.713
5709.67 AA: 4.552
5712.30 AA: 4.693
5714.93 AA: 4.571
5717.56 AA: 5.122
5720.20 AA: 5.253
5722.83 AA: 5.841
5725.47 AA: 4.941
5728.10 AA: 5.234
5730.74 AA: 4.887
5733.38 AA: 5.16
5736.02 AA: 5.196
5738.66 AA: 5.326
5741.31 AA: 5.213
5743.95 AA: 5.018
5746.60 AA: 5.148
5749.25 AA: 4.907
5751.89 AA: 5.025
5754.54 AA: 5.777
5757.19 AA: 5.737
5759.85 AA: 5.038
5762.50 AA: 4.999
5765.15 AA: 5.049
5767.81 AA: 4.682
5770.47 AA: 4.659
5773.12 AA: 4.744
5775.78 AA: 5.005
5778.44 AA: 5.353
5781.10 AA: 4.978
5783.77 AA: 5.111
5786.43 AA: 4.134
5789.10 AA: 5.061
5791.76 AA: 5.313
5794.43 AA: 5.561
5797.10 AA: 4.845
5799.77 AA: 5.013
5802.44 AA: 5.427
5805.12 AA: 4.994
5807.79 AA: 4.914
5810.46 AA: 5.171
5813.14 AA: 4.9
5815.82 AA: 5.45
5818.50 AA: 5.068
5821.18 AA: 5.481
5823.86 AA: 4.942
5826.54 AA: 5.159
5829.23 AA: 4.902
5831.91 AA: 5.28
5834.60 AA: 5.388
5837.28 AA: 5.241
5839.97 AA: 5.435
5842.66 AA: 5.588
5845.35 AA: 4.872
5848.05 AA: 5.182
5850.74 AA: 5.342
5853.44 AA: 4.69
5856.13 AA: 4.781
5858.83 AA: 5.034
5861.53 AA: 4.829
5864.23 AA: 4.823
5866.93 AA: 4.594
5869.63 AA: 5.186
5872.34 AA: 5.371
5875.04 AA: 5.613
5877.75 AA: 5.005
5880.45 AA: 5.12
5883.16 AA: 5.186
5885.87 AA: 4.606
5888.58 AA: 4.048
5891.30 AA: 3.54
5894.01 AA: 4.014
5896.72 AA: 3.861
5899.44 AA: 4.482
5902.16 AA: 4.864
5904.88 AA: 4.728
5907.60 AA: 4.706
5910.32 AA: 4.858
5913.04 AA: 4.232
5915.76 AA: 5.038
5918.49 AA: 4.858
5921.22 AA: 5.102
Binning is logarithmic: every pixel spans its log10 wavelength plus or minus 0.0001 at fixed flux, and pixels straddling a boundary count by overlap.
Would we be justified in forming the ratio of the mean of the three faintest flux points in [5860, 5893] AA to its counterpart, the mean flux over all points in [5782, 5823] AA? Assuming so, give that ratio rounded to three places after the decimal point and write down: 0.797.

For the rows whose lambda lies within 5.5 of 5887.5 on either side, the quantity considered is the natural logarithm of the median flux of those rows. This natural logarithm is 1.46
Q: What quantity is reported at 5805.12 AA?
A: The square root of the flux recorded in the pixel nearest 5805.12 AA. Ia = 2.23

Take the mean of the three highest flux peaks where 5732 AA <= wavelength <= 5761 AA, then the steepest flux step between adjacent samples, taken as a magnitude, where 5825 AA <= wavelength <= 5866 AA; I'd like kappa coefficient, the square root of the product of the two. 2.00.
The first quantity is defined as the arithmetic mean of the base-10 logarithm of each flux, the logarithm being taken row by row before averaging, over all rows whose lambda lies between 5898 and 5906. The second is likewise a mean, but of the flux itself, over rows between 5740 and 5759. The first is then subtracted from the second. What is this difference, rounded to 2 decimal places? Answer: 4.59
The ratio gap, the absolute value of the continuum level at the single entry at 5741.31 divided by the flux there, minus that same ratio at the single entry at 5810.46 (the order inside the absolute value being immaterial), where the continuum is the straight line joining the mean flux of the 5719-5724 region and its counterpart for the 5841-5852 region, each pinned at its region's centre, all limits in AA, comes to 0.02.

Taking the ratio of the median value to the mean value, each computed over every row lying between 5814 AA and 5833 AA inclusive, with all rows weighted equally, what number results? 1.00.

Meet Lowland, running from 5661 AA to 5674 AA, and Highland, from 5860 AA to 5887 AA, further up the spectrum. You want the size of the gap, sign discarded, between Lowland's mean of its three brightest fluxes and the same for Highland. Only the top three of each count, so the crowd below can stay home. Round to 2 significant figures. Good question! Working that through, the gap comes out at 0.18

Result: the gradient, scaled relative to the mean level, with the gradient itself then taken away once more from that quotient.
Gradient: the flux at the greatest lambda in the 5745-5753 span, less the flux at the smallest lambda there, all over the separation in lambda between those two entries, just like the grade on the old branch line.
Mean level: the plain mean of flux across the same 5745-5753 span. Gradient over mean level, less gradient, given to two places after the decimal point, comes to 0.02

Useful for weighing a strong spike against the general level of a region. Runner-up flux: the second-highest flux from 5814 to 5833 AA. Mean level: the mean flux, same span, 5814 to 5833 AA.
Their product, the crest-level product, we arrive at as 28.2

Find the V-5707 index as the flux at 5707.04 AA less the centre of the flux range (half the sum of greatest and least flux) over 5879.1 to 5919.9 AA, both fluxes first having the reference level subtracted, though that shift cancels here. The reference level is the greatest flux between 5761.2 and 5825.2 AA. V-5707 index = 0.35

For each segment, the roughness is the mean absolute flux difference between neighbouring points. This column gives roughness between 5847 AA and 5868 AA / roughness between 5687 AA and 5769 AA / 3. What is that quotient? 0.26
